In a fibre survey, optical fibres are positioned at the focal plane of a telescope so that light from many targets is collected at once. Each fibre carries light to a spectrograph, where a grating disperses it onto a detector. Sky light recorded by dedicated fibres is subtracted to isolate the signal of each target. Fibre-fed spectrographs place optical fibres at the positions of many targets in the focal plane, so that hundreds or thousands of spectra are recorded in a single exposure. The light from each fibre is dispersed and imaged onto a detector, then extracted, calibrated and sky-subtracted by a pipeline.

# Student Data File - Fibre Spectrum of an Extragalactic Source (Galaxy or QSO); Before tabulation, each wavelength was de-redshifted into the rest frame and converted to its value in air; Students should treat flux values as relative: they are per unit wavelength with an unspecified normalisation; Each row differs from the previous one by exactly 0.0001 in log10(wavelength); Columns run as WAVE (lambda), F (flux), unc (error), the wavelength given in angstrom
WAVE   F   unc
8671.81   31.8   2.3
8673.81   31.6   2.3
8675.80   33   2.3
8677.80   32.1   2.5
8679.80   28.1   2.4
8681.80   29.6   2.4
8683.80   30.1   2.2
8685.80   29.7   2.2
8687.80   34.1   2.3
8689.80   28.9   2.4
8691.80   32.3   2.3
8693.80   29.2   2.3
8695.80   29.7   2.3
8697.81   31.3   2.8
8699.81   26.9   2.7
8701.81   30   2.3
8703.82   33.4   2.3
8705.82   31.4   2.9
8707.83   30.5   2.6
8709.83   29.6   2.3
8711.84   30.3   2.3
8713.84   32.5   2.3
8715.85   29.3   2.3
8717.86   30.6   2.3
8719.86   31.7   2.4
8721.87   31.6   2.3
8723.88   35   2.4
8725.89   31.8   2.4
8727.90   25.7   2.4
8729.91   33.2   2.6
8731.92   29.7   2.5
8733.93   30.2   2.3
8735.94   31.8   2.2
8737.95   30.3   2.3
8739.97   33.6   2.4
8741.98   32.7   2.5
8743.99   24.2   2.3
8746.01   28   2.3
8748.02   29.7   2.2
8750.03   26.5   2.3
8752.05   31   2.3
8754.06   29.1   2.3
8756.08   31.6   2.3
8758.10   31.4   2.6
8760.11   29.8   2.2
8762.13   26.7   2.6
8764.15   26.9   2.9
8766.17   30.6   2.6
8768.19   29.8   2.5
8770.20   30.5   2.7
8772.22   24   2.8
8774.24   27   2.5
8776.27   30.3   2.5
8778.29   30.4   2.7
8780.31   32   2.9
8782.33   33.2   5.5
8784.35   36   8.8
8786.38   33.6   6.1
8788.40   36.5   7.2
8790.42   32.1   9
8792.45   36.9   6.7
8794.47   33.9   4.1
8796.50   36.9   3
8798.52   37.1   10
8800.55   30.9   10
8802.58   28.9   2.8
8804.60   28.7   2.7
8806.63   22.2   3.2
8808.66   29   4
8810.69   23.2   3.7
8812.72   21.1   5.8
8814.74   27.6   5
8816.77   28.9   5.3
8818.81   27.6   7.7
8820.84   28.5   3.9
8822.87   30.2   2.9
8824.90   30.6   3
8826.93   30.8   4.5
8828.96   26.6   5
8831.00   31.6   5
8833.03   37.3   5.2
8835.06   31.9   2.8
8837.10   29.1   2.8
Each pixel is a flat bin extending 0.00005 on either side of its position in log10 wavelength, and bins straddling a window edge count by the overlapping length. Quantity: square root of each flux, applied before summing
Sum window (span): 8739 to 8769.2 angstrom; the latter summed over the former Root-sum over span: 81.3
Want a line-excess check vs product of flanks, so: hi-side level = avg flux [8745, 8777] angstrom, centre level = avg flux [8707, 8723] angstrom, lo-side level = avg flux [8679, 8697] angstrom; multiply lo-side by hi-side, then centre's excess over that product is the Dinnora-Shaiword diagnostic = -843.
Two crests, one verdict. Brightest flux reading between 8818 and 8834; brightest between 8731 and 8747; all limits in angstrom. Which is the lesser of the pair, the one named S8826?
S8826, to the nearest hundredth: 33.60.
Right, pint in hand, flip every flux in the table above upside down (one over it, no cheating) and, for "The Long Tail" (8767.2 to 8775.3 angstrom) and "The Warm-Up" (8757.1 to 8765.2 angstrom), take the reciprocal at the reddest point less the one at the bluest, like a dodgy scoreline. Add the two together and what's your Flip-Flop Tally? 0.0088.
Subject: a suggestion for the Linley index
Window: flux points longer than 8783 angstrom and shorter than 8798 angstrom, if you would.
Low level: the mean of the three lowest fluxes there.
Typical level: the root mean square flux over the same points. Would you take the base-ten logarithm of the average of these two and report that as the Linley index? 1.53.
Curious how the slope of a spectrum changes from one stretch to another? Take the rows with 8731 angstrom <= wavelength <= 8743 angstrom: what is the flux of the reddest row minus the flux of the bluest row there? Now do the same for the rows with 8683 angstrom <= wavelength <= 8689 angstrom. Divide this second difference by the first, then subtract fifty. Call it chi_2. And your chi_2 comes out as -49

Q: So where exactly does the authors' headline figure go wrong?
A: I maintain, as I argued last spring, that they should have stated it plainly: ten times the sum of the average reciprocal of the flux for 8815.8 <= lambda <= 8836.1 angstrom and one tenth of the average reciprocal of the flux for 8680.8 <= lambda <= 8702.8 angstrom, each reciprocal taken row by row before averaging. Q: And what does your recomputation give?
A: 0.36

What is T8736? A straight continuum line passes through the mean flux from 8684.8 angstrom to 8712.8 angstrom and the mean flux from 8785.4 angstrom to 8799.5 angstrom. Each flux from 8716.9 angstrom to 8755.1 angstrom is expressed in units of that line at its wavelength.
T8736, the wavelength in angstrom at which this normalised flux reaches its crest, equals 8723.88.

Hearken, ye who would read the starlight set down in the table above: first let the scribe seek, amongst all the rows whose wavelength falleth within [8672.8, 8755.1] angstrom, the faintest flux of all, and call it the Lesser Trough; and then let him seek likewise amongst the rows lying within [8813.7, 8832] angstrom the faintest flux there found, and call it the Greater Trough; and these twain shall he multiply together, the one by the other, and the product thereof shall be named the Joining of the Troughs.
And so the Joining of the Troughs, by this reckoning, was 644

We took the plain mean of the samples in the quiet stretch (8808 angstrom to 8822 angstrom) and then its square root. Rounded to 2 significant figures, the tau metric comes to 5.2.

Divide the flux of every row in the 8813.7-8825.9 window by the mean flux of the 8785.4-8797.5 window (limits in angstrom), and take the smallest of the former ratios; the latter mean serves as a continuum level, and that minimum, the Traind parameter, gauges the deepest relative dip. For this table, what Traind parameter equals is 0.79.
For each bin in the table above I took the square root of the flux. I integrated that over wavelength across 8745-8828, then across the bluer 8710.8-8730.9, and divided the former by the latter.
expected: 4.05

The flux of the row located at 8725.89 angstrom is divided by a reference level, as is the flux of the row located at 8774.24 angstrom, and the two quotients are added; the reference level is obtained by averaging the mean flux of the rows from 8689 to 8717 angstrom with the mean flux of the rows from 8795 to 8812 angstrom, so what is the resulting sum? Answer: 1.96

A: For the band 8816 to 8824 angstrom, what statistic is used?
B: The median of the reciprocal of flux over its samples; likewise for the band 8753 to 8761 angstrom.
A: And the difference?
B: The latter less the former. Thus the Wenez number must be -0.0021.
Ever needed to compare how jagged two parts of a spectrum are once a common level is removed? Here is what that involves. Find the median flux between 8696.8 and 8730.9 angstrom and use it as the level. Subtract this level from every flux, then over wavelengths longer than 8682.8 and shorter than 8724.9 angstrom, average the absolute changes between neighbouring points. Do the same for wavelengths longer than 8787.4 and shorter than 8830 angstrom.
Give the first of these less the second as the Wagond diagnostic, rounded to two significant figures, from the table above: -0.81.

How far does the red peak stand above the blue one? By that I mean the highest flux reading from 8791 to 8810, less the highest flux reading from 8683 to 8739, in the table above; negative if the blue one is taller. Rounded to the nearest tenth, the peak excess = 2.1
